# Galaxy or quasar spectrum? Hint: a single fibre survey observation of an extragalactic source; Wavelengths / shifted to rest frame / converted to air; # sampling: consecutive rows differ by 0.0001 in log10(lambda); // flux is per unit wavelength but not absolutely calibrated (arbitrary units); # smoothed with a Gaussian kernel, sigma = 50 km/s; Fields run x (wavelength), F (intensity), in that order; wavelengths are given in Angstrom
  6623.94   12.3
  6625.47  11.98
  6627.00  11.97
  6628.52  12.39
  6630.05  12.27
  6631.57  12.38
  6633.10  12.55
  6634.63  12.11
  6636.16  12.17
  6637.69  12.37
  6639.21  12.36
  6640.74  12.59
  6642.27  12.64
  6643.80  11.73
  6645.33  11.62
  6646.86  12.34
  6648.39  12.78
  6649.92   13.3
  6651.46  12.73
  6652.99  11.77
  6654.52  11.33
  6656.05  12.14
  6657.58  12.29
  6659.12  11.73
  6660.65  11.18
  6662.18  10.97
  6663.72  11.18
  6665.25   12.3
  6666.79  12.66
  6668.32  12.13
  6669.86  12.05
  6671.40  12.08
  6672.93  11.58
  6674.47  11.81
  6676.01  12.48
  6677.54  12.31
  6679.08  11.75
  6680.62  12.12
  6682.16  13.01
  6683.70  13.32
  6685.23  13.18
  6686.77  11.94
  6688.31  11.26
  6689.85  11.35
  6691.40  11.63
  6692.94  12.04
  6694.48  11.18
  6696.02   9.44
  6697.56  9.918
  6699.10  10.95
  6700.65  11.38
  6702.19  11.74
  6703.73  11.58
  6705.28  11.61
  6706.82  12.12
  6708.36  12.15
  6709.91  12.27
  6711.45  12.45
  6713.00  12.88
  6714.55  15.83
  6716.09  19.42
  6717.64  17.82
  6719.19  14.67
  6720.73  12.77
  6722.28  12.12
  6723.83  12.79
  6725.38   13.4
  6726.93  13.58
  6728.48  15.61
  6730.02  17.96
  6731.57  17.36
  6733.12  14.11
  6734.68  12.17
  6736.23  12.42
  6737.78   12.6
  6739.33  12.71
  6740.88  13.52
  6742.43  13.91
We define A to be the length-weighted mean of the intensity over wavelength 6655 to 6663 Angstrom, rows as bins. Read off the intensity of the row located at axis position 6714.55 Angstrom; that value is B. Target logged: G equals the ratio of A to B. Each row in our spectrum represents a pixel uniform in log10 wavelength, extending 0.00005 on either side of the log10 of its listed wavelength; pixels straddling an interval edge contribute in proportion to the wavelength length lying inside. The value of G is 0.74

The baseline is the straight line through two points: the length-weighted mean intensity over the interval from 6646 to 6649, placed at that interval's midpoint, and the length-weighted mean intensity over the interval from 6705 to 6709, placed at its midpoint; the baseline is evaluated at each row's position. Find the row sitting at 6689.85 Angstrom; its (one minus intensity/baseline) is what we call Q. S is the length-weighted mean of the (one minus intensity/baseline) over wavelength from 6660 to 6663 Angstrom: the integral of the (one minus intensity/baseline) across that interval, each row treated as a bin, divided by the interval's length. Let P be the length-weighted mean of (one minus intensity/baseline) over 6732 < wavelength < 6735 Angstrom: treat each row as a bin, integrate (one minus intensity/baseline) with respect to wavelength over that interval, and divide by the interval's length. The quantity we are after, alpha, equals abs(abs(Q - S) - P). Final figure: 0.21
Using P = -0.17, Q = 0.067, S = 0.11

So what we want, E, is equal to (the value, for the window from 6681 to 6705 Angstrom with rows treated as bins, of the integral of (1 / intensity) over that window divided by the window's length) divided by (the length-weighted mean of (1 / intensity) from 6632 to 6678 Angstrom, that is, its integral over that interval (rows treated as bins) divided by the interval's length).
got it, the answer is 1.05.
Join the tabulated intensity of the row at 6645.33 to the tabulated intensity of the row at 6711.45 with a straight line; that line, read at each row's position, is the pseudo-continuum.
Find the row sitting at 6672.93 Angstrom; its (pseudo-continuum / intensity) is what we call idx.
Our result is 1.03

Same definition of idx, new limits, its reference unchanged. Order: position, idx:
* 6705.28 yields 1.07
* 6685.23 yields 0.92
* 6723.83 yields 0.99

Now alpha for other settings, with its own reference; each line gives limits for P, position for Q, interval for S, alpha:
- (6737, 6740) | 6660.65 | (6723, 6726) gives 0.28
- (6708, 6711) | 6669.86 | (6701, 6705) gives 0.03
